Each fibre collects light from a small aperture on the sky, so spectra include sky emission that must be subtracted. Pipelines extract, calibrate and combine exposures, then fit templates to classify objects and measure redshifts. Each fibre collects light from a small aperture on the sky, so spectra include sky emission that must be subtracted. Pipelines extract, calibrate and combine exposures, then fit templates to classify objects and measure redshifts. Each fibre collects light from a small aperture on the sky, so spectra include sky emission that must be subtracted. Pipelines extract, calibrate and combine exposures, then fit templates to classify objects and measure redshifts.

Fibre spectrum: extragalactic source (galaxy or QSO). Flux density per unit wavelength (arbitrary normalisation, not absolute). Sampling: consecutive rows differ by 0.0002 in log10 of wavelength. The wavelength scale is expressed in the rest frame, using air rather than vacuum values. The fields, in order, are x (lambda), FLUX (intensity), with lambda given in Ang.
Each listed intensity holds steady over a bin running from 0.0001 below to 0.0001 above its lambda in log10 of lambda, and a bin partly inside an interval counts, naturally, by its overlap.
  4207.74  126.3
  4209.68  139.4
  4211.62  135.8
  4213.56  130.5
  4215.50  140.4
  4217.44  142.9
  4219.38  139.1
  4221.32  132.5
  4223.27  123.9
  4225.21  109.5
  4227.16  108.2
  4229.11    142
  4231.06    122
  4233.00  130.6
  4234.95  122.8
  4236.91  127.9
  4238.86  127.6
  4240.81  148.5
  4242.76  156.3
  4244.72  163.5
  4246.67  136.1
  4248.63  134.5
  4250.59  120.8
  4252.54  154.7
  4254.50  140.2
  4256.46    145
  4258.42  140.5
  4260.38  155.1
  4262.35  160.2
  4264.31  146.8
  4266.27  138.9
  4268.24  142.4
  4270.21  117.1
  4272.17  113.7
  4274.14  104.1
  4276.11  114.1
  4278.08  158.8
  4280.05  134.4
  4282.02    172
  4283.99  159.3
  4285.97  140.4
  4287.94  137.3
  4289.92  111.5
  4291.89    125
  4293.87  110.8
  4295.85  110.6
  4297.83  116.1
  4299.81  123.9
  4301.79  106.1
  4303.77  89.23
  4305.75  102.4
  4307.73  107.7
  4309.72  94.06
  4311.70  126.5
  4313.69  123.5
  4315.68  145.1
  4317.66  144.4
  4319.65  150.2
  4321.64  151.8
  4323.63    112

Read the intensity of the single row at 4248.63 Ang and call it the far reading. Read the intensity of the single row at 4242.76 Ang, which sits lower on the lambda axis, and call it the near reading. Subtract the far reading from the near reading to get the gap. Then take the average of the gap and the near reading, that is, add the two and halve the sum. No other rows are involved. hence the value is 89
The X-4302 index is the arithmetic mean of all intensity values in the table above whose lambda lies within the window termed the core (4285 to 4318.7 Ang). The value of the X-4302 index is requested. 119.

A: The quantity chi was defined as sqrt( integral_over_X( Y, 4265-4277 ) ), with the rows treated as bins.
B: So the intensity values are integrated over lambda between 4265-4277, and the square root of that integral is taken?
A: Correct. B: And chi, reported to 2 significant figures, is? 38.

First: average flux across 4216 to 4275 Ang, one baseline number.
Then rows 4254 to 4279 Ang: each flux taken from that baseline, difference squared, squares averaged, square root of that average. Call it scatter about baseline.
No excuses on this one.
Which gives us 18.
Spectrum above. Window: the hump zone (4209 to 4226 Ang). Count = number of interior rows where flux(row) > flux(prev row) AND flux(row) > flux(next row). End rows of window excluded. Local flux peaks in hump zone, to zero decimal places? 1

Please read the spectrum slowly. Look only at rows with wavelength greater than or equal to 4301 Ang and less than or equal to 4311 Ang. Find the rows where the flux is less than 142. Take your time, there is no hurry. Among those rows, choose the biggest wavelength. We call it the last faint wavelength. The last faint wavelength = 4309.72 Ang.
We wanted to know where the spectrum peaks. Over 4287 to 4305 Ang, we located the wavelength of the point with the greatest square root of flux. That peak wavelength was 4287.94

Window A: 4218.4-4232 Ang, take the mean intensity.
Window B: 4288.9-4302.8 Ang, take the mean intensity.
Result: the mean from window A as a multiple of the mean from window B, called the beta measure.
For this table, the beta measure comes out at 1.09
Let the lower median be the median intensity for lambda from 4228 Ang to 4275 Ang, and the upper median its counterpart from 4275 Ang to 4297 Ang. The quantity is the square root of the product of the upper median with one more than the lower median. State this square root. 137.4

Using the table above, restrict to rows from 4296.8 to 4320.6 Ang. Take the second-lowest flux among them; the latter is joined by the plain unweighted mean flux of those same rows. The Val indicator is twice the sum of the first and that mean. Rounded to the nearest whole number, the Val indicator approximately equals 426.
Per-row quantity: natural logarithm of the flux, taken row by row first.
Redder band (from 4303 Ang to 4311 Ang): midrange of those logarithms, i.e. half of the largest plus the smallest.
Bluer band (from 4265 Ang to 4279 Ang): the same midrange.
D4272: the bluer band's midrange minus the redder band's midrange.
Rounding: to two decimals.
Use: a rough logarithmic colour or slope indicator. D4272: 0.27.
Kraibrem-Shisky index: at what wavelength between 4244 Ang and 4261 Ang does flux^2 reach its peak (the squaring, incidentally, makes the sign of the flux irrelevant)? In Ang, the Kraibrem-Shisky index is 4244.72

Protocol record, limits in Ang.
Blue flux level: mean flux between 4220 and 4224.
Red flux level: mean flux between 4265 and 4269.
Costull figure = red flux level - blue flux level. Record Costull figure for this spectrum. 12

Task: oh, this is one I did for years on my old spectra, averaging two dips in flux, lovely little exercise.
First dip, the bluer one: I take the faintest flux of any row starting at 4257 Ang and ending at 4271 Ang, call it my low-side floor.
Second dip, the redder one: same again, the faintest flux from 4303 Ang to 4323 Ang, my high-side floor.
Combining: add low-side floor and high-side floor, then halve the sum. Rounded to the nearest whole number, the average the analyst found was 103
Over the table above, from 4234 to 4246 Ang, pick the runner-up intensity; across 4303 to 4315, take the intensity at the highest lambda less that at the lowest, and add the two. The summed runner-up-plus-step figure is 191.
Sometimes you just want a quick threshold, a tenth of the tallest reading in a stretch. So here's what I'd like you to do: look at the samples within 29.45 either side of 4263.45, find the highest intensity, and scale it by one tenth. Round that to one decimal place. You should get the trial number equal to 17.2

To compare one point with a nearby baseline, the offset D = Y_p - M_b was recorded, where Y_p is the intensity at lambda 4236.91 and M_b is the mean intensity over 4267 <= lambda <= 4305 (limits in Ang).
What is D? 2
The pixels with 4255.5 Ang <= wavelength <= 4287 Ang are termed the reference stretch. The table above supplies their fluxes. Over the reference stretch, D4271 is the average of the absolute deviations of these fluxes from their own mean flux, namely 14.8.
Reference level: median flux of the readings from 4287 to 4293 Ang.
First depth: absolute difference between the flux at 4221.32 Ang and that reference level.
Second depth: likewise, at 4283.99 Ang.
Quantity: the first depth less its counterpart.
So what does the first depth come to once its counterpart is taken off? -27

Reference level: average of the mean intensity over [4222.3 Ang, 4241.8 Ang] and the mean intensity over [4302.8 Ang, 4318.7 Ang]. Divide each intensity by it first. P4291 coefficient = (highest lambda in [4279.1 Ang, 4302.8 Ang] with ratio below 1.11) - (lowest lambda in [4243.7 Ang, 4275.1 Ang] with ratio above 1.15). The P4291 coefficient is 57.1 Ang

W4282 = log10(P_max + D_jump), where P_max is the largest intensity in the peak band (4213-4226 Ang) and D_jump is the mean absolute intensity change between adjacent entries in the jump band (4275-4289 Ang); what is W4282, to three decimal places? 2.221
